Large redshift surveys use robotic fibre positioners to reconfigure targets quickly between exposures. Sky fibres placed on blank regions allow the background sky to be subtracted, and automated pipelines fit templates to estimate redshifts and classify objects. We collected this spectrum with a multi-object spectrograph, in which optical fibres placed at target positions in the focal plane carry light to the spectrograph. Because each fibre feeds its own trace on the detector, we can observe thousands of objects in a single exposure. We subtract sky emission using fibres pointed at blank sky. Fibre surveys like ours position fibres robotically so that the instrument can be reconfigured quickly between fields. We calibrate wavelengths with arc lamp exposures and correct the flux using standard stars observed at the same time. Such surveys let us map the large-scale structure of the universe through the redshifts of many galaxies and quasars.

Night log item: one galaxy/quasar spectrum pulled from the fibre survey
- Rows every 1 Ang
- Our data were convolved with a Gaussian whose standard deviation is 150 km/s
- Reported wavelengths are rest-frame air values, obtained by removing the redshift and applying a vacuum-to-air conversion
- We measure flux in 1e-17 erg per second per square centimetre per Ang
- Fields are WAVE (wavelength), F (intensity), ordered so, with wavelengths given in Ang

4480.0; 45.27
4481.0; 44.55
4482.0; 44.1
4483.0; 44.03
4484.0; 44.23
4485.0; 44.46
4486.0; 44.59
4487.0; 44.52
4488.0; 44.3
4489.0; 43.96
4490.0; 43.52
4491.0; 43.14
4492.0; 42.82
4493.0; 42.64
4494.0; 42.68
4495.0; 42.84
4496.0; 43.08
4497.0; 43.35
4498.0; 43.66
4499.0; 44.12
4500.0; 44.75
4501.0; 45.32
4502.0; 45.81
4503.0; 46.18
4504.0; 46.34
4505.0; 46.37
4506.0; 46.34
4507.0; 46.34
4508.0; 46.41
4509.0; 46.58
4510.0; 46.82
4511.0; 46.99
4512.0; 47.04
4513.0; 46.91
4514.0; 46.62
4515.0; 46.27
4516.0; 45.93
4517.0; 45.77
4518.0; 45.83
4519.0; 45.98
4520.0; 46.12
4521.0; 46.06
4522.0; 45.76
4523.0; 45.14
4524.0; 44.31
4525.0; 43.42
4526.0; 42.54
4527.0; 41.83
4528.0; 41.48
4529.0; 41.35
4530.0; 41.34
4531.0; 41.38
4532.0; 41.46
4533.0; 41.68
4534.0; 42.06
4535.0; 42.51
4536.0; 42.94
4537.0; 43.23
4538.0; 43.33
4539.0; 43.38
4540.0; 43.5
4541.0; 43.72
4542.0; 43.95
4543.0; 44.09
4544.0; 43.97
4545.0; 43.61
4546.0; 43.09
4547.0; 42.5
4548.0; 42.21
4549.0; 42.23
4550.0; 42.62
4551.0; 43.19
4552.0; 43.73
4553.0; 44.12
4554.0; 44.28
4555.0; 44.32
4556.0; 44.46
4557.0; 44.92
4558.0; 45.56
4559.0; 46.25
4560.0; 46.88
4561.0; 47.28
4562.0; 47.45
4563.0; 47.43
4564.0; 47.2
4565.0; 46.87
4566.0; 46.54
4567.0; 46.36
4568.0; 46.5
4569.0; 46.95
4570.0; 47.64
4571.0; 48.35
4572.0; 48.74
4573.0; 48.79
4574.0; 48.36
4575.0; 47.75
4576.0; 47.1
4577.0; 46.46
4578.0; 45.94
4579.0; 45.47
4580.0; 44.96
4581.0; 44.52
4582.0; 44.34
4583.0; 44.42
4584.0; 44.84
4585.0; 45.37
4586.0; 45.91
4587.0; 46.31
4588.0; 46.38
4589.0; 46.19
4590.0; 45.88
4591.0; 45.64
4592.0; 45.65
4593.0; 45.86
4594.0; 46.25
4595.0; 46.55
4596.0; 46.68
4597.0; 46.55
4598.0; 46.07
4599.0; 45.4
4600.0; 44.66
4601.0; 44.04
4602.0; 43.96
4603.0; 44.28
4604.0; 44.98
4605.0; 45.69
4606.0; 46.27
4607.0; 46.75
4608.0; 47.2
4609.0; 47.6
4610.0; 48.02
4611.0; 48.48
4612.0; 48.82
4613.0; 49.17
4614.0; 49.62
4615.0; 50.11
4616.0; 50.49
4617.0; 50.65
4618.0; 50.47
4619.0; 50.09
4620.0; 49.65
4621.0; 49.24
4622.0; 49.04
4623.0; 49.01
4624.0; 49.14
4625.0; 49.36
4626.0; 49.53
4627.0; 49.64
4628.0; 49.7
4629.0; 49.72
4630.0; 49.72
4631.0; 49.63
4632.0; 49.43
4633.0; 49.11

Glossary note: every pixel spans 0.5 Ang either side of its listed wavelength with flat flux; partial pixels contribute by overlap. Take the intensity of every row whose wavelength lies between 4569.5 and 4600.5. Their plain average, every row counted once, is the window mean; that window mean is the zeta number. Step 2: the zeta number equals 46.2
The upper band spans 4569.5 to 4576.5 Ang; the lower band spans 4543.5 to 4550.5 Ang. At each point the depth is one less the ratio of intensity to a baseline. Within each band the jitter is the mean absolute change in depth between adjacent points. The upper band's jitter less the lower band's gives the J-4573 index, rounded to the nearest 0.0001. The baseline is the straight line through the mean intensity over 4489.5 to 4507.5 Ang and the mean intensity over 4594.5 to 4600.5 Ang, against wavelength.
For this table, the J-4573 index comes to 0.0023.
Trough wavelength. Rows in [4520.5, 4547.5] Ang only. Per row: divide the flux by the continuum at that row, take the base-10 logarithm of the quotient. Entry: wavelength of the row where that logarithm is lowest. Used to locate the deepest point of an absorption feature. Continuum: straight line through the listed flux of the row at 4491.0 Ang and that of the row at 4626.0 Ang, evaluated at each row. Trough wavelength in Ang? 4531.0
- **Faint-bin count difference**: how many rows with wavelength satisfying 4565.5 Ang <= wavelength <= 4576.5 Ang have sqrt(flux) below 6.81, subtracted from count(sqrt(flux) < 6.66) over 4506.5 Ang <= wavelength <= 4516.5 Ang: -1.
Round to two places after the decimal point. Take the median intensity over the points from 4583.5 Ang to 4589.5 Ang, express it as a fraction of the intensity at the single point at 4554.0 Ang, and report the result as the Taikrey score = 1.04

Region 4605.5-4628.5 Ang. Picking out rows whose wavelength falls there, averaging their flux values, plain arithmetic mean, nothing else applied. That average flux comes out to 49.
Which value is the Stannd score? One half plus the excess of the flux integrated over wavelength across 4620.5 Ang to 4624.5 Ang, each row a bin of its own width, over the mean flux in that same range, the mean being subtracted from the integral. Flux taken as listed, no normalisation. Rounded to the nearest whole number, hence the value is 148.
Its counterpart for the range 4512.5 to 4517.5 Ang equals 186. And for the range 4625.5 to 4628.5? 100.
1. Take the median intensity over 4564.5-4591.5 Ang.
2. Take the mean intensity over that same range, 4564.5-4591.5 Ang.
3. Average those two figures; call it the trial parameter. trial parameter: 46.4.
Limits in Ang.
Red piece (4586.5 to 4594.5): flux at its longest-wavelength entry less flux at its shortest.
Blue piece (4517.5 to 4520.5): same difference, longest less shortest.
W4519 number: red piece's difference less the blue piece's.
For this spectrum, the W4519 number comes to 0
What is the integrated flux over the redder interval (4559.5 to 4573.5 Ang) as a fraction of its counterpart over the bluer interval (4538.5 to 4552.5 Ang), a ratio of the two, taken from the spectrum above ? 1.09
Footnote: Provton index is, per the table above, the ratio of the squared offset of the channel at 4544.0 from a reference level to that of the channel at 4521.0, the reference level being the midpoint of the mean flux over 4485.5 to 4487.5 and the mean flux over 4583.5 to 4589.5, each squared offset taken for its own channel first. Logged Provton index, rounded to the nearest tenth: 2.0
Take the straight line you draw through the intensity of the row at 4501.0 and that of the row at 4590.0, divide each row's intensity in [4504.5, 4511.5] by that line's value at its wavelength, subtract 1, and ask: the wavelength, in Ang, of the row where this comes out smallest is 4507.0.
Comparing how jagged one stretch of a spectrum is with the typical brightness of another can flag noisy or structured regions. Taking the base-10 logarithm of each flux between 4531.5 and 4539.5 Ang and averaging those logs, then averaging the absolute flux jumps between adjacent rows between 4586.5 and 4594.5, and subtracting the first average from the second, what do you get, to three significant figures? -1.43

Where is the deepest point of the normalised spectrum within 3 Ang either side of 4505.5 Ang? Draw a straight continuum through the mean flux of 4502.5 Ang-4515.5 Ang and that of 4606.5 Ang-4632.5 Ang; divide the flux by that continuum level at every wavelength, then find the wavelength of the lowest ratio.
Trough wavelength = 4503.0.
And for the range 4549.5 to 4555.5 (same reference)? 4550.0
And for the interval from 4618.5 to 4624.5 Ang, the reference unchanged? 4623.0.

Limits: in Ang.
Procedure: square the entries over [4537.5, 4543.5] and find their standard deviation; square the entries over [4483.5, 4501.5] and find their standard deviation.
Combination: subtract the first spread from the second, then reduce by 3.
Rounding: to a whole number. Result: 41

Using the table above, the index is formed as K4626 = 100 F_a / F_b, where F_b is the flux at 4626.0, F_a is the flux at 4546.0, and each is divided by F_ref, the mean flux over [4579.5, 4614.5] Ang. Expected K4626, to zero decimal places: 87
